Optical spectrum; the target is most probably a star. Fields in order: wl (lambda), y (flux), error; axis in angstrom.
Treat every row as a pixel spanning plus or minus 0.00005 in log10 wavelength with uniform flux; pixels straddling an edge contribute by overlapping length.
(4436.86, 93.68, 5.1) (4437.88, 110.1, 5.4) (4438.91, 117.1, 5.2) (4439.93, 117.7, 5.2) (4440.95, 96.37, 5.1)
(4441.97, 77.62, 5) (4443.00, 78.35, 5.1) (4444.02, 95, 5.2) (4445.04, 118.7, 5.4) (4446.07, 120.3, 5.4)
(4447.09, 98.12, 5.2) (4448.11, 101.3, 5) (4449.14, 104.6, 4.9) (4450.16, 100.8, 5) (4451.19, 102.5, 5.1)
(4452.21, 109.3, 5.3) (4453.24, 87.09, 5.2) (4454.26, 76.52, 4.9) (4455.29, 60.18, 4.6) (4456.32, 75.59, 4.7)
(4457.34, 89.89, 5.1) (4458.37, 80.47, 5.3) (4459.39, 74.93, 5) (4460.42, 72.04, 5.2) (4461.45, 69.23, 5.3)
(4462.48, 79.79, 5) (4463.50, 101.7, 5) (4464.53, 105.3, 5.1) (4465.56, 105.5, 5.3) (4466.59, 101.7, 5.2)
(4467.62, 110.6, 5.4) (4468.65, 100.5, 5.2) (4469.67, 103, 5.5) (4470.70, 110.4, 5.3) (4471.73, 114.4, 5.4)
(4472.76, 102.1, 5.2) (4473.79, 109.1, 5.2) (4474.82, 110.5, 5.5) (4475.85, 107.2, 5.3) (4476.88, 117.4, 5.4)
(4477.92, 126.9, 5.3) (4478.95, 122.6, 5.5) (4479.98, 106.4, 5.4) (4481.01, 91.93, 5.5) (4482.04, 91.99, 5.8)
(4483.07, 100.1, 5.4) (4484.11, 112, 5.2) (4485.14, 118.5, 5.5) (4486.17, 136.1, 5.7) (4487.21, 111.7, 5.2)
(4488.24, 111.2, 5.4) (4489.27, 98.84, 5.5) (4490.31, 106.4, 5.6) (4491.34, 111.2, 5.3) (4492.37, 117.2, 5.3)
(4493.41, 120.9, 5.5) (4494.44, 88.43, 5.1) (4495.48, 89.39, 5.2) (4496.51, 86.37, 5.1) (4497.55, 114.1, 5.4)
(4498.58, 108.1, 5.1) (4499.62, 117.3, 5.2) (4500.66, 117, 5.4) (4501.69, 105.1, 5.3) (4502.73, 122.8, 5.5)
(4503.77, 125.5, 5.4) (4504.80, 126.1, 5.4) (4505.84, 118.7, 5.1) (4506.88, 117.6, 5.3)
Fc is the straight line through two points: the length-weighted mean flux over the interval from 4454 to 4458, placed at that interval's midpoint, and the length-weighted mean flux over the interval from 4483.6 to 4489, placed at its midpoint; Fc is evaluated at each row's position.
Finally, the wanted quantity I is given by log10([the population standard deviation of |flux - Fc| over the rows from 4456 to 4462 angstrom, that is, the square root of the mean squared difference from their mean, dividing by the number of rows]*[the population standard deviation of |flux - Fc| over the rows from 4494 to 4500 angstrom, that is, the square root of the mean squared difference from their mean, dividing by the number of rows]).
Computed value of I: 1.75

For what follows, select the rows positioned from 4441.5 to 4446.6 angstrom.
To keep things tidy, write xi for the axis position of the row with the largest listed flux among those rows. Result 4446.07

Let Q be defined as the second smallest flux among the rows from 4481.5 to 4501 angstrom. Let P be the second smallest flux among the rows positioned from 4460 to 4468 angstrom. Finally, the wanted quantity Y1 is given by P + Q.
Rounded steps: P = 72.04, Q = 88.43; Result 160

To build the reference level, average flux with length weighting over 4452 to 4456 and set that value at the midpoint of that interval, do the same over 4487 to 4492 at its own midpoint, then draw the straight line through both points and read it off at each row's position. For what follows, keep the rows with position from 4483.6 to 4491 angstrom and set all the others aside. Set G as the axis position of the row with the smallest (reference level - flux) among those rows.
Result 4486.17 angstrom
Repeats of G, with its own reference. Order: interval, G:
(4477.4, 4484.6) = 4477.92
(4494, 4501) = 4499.62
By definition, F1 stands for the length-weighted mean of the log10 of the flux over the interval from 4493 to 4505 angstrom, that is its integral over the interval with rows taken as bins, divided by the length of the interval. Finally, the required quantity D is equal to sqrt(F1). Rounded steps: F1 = 2.04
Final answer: 1.43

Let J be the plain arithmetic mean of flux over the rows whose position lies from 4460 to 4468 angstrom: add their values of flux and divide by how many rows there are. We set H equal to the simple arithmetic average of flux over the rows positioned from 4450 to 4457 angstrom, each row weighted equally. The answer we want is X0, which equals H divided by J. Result 0.94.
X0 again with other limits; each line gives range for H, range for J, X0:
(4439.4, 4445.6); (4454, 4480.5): 1.00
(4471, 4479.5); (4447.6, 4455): 1.17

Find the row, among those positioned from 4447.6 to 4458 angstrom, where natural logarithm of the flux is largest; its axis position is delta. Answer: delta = 4452.21 angstrom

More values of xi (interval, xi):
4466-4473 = 4471.73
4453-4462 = 4457.34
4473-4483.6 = 4477.92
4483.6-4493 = 4486.17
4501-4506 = 4504.80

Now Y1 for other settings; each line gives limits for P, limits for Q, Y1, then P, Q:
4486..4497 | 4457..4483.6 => 160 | 88.43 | 72.04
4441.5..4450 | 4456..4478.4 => 150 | 78.35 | 72.04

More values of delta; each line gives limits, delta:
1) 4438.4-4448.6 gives 4446.07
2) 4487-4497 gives 4493.41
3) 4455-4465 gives 4464.53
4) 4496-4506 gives 4504.80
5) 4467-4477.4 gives 4476.88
